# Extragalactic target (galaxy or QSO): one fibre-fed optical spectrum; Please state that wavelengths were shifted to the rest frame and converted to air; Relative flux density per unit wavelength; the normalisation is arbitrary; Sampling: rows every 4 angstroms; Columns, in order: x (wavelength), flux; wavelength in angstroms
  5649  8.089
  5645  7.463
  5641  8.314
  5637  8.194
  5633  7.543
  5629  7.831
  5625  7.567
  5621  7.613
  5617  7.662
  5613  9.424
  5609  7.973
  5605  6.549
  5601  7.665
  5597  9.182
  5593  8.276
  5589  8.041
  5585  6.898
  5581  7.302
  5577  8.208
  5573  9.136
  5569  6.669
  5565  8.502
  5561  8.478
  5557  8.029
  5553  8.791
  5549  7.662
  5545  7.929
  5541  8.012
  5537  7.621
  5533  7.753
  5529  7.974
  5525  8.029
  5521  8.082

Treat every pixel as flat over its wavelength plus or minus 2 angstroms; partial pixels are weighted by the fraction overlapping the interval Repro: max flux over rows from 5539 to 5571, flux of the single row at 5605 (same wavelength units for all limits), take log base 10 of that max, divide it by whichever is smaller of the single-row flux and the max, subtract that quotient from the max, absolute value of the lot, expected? 8.65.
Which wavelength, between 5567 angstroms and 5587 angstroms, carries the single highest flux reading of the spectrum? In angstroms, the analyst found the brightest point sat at 5573 angstroms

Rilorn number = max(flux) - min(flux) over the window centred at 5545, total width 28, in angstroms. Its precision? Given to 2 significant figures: 1.2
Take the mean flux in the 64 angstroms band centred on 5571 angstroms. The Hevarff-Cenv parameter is 8.05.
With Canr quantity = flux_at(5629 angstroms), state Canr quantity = 7.831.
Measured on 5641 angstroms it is 8.314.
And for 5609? 7.973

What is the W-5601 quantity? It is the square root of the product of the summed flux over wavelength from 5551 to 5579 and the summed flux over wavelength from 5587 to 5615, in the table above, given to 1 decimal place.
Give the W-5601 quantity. 57.5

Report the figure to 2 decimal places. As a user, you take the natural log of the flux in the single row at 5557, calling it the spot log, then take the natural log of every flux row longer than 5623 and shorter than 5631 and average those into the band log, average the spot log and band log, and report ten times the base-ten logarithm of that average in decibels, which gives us 3.14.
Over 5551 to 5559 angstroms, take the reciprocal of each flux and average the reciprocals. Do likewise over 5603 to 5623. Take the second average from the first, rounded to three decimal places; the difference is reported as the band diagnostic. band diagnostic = -0.010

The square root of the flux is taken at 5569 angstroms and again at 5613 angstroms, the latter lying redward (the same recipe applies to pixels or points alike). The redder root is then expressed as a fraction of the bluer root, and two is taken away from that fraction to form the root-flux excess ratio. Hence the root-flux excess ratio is -0.81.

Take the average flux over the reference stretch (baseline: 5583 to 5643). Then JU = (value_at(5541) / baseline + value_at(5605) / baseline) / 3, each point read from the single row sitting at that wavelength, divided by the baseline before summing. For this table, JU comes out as 0.613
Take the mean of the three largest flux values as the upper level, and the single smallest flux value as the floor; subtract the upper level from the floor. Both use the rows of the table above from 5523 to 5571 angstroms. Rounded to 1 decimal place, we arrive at -1.9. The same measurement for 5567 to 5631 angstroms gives -2.7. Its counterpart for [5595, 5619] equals -2.3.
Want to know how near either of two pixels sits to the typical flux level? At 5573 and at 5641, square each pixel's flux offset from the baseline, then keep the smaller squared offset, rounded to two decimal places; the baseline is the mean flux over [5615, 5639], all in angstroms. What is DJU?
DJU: 0.34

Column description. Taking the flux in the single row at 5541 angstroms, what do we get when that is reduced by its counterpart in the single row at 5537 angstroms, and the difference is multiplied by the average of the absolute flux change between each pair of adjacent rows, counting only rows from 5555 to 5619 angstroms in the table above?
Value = 0.4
